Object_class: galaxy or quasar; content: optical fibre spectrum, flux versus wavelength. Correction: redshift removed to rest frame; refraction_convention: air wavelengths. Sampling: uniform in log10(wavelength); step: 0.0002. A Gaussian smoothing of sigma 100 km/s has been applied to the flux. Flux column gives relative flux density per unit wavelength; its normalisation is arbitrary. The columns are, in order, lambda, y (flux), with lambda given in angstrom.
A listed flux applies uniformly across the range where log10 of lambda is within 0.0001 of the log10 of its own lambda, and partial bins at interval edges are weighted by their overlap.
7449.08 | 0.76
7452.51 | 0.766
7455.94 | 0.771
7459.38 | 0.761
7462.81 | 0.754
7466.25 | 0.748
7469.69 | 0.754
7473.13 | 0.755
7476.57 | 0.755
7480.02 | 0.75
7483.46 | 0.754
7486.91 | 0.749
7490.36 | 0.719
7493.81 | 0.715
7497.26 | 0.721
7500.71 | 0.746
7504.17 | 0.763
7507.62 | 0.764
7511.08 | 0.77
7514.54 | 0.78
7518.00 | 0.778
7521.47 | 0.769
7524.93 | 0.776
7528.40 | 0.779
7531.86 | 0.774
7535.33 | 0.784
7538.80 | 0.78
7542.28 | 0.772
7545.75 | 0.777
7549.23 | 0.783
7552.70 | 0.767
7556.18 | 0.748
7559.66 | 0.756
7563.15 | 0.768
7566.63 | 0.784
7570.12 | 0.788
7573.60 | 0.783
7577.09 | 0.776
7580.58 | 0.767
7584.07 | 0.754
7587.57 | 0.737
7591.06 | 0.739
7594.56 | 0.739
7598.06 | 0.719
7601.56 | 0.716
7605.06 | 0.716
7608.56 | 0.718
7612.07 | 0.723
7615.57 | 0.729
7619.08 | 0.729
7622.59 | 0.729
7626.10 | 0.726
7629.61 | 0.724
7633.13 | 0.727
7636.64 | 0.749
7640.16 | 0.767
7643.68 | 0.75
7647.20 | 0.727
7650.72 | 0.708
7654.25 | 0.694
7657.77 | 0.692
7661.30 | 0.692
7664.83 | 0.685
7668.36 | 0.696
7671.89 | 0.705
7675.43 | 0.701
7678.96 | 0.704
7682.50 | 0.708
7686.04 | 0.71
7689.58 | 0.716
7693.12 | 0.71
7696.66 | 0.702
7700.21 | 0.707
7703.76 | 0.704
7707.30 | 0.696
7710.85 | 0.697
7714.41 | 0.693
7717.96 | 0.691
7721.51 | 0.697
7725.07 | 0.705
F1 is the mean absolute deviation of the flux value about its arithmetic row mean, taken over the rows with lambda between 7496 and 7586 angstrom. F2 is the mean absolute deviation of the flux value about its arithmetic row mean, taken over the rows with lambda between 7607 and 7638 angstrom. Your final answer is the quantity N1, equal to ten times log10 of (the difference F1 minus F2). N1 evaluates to -22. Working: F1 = 0.011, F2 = 0.0051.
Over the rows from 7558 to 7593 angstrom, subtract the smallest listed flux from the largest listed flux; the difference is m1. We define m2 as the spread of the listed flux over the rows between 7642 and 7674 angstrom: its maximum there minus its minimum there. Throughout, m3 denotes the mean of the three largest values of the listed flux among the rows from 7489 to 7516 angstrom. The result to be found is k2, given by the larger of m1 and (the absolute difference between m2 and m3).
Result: 0.706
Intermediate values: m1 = 0.05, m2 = 0.065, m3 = 0.771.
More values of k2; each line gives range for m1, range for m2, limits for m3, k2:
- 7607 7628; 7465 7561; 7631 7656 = 0.686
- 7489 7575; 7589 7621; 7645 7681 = 0.690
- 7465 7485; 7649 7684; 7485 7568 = 0.761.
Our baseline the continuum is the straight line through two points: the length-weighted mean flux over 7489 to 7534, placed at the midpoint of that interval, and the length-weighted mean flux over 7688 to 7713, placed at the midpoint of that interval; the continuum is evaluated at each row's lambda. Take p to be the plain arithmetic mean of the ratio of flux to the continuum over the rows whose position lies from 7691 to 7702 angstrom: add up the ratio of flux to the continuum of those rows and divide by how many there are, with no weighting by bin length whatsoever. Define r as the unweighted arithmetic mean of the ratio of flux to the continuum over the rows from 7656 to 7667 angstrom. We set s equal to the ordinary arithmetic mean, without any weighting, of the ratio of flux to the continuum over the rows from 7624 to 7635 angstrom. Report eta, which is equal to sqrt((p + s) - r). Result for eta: 1.02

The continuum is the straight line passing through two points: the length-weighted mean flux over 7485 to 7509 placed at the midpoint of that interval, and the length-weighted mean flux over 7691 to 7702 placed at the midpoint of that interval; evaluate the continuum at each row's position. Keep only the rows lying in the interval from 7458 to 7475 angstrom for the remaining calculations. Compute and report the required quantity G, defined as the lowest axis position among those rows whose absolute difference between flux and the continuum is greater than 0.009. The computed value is 7459.38 angstrom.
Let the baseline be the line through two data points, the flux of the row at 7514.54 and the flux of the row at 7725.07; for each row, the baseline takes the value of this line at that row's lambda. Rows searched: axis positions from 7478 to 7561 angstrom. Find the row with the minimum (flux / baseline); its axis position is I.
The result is 7493.81 angstrom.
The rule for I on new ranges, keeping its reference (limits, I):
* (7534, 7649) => 7601.56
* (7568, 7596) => 7587.57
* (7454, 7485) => 7466.25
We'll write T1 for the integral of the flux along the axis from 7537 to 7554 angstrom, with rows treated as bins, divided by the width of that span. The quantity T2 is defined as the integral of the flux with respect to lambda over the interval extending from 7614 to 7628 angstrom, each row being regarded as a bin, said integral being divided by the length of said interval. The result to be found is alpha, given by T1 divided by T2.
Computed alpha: 1.07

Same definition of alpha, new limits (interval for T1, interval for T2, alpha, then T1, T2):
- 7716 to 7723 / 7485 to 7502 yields 0.95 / 0.695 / 0.73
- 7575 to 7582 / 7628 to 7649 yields 1.04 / 0.772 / 0.74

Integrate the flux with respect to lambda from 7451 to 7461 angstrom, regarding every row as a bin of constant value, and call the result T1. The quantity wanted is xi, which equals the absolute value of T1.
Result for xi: 8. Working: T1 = 7.7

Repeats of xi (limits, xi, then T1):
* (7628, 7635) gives 5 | 5.1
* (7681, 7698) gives 12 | 12.1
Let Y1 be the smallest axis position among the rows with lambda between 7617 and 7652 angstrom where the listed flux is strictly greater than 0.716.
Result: 7619.08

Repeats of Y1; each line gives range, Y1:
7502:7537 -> 7504.17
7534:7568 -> 7535.33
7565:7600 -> 7566.63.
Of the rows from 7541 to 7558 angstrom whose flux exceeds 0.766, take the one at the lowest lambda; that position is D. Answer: 7542.28 angstrom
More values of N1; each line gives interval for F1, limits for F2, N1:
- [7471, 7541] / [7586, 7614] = -21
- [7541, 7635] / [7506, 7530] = -18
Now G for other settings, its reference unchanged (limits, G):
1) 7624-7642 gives 7633.13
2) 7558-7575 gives 7559.66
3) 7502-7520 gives 7504.17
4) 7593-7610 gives 7594.56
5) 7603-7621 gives 7615.57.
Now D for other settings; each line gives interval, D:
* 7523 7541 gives 7524.93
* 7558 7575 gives 7563.15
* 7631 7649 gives 7640.16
